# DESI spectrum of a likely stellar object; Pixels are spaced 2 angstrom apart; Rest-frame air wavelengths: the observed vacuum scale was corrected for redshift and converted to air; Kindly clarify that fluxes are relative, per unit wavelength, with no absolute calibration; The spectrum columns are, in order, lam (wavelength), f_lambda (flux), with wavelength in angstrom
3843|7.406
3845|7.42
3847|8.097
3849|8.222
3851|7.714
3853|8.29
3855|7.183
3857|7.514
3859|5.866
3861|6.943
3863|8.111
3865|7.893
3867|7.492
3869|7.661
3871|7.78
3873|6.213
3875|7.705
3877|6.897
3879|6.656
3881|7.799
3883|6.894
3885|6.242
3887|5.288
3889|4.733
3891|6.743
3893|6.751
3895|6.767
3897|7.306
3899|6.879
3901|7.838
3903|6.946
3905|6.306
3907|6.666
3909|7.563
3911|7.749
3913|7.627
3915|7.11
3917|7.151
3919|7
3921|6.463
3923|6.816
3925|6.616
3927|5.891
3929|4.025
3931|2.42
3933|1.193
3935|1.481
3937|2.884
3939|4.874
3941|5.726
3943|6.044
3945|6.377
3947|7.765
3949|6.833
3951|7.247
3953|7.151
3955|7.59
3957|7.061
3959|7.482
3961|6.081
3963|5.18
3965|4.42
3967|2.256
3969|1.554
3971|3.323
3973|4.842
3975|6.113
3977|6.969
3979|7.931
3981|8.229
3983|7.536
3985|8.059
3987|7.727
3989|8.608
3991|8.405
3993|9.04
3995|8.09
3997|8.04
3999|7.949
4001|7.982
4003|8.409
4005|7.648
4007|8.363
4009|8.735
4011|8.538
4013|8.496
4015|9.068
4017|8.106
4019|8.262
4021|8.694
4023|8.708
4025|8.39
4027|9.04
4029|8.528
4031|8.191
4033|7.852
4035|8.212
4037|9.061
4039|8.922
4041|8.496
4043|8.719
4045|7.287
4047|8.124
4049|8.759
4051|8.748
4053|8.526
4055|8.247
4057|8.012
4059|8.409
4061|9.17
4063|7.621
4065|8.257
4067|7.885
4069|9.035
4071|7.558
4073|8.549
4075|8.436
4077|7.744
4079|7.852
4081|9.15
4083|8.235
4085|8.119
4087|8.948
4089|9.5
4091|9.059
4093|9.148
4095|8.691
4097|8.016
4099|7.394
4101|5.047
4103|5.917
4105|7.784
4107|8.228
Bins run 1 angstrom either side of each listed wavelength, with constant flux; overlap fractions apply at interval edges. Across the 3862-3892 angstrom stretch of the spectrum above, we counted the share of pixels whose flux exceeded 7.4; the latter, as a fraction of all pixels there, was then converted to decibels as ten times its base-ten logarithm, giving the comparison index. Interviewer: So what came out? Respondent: -3.3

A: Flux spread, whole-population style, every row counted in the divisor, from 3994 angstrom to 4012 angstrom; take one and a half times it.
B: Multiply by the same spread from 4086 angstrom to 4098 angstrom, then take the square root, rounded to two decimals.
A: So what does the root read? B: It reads 0.47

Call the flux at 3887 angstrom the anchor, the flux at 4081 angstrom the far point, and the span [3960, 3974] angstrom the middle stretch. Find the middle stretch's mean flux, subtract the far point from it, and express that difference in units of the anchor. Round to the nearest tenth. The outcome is -1.0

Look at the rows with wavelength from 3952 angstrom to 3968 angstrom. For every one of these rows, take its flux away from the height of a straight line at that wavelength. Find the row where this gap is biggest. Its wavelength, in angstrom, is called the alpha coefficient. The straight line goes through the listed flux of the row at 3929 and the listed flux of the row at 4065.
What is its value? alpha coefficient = 3967 angstrom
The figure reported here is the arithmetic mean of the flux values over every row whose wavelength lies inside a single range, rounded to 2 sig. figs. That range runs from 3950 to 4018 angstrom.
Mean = 7.1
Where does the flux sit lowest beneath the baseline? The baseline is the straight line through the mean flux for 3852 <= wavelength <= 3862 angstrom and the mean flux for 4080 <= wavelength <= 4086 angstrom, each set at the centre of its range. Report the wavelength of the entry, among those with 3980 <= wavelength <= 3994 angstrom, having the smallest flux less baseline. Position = 3983 angstrom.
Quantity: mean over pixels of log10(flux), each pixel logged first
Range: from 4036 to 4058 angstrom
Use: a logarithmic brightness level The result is 0.93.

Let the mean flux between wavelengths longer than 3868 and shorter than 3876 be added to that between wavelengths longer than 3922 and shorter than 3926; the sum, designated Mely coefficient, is 14.1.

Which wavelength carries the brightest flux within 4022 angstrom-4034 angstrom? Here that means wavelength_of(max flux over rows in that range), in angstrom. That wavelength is 4027 angstrom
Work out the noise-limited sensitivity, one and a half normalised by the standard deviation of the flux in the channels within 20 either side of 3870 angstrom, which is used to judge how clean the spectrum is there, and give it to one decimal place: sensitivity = 1.6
